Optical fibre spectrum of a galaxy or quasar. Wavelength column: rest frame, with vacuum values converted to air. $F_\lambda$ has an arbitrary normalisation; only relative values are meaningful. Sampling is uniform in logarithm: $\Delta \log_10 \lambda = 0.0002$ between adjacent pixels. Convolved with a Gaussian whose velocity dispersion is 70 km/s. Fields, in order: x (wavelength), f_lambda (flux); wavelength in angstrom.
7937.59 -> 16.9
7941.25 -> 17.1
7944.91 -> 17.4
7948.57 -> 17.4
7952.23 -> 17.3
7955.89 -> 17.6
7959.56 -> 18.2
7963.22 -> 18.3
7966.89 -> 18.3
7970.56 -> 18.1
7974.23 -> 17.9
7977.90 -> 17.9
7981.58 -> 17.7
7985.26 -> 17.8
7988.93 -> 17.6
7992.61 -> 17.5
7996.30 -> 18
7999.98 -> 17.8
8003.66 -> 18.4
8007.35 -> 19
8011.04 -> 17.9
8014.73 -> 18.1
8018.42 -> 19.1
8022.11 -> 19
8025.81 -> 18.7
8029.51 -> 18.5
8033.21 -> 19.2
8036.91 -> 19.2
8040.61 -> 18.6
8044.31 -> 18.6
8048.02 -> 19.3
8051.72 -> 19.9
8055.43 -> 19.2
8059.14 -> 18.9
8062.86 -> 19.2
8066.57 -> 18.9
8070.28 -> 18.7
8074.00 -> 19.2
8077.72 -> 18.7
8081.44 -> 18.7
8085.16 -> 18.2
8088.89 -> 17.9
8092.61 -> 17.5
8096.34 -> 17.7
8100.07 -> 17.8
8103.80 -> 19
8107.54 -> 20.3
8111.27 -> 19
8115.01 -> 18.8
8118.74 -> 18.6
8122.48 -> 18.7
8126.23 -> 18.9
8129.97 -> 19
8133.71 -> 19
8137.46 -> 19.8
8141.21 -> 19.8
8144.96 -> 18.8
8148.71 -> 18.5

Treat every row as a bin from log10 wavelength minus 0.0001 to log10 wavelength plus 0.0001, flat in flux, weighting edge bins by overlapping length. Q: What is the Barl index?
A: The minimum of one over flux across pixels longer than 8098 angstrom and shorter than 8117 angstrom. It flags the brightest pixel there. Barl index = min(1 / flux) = 0.049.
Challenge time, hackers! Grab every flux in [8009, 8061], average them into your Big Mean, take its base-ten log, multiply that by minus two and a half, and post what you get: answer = -3.19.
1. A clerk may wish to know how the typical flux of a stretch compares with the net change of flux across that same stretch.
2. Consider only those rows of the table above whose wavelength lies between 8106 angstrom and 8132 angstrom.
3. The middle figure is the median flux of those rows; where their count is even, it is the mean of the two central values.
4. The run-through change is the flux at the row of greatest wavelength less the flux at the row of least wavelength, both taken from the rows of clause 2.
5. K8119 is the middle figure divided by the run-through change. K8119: -15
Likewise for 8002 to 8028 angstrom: 62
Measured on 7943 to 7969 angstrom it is 20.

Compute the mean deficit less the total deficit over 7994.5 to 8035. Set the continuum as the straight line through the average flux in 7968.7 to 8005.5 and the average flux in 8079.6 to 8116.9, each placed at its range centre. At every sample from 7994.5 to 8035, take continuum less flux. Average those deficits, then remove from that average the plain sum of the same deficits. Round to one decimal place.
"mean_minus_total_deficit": 4.9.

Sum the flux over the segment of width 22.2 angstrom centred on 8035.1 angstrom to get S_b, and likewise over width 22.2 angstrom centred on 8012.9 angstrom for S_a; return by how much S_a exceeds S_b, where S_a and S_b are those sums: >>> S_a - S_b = -1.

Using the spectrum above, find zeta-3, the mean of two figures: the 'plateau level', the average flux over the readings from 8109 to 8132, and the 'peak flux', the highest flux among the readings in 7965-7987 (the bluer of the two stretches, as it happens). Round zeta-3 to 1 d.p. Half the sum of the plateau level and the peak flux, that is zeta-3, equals 18.6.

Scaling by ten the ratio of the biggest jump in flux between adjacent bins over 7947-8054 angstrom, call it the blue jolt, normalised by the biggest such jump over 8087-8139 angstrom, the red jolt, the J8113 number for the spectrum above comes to 8.5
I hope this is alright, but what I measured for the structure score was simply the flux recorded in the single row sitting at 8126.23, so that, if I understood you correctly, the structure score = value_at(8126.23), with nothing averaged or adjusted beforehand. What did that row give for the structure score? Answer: 18.9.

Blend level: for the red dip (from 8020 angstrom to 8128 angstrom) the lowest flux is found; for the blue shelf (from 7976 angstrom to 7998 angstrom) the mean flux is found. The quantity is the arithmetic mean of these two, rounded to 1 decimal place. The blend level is 17.6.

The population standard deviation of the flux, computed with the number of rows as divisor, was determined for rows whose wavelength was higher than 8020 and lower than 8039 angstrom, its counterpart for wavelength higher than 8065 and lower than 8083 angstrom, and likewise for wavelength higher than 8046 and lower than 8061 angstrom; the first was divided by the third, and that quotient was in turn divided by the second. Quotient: 3.9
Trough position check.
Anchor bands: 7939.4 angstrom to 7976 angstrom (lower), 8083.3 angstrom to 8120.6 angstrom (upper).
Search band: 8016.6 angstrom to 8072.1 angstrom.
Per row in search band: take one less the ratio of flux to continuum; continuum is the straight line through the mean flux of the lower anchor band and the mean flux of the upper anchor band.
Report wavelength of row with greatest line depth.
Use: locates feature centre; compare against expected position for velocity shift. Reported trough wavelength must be 8070.28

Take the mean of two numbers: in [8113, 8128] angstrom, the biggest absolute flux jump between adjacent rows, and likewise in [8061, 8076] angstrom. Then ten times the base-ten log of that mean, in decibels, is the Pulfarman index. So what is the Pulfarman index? -4.6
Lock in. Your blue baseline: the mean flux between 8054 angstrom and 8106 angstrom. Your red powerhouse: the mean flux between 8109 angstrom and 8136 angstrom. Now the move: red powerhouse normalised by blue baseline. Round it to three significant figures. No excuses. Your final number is 1.02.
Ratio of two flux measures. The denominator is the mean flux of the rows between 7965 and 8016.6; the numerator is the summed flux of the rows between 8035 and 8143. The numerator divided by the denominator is 30.4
